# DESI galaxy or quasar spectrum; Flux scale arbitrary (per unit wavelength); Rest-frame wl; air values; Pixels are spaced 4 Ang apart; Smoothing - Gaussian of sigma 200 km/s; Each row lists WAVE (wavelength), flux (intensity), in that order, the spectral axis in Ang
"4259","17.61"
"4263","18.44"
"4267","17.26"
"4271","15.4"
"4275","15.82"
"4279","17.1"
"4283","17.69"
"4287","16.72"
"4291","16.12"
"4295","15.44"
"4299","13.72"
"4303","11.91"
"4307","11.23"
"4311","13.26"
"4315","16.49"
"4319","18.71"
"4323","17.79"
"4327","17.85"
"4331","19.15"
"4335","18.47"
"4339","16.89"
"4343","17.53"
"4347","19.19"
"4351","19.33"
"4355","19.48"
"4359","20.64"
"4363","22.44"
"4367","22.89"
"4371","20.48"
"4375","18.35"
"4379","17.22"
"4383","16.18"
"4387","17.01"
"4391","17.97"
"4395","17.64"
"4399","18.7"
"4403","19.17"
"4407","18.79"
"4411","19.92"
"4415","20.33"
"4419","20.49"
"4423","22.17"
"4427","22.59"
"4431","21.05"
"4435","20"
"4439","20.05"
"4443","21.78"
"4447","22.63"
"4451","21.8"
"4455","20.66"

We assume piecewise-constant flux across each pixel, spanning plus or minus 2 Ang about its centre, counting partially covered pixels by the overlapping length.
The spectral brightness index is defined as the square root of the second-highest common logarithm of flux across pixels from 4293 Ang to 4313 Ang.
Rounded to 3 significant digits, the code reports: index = 1.07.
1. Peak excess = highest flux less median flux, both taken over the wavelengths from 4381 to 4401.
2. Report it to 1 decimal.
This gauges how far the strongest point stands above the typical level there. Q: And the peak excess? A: 1.1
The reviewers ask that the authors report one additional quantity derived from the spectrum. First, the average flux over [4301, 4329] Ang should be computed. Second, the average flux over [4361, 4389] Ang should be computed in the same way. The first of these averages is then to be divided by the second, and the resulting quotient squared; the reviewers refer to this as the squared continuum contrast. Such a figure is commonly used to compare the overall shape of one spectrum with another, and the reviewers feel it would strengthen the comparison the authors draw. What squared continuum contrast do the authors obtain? 0.64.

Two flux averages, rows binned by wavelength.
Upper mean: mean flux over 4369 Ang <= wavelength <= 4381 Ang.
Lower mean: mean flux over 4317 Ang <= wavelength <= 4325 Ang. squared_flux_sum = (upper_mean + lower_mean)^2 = 1364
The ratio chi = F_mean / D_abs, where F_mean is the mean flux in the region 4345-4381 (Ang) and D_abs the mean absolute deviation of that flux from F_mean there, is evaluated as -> 14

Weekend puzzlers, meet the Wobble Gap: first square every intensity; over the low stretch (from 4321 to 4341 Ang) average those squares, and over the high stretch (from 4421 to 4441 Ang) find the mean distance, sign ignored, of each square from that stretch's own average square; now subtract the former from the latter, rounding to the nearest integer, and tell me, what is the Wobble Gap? -284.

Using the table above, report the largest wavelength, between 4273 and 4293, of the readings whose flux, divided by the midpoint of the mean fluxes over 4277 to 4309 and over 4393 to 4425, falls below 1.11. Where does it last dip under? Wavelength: 4291 Ang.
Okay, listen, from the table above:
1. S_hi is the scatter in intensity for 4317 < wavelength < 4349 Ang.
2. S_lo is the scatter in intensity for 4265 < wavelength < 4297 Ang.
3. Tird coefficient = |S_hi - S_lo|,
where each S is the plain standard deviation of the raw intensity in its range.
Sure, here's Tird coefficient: 0.1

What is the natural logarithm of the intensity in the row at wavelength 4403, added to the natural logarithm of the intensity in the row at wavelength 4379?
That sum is 5.80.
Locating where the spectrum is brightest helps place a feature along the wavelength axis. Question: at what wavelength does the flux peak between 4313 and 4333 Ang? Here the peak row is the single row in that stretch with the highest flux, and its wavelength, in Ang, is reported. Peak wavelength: 4331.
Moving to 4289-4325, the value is 4319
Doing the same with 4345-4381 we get 4367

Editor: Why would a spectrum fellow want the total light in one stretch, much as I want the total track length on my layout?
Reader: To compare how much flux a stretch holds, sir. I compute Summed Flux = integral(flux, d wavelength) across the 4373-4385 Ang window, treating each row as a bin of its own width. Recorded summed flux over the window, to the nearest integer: 207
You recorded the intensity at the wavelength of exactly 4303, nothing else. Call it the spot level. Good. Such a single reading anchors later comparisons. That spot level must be 11.91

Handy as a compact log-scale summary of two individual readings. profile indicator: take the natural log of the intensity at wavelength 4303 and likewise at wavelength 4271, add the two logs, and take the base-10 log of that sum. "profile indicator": 0.717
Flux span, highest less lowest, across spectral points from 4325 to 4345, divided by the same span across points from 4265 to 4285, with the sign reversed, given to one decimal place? -1.0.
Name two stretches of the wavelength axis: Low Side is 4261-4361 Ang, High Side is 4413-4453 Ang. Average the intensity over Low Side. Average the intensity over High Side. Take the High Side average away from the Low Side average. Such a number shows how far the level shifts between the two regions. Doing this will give -4.4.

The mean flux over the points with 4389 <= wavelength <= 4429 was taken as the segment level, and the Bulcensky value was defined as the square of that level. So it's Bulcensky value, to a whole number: 391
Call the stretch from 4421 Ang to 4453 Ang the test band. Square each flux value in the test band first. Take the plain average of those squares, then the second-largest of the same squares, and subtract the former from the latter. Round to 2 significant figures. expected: 47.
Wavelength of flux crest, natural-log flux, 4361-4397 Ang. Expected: 4367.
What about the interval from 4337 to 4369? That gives 4367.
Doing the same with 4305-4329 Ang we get 4319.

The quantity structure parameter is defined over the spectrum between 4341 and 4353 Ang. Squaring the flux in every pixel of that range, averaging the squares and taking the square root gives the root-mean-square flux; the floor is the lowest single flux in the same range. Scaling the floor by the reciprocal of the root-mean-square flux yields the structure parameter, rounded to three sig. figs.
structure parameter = 0.937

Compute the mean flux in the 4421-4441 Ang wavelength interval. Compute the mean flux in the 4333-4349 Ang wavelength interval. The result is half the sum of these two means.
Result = 19.6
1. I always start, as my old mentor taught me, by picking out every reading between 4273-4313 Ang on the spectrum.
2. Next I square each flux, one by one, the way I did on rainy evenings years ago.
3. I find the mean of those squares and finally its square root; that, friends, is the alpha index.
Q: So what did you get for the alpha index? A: 15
